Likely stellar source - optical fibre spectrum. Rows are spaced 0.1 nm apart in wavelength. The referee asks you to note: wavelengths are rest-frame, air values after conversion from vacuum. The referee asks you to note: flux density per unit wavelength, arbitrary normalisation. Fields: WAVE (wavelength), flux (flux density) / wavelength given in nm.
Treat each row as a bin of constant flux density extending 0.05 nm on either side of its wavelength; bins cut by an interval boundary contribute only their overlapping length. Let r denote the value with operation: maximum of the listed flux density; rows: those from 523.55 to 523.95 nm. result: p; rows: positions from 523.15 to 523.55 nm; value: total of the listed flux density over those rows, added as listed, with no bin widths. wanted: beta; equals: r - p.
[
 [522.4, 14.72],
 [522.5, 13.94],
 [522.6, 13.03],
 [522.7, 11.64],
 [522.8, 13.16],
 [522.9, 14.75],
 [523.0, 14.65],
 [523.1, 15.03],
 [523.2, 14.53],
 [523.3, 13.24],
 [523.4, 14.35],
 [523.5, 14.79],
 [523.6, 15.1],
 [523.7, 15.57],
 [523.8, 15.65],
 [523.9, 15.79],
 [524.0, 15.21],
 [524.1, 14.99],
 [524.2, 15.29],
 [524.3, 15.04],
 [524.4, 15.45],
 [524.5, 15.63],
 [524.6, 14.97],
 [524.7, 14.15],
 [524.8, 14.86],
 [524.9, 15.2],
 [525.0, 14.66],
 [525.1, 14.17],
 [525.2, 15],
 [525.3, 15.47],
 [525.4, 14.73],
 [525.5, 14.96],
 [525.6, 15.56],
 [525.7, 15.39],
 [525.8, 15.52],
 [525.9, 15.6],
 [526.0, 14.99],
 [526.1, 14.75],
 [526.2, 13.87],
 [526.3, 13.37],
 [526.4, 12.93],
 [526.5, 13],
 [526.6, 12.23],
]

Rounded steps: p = 57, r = 15.79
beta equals -41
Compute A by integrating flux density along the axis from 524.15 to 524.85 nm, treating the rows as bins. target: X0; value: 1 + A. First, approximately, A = 10.5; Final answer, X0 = 11.5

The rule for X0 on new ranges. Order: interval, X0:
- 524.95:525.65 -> 11.5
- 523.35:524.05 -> 11.6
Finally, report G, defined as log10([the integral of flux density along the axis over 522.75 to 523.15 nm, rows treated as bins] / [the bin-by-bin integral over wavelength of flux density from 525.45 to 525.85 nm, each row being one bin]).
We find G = -0.028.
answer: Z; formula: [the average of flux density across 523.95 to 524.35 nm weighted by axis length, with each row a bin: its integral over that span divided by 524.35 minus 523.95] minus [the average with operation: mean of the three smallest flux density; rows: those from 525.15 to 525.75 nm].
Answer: 0.2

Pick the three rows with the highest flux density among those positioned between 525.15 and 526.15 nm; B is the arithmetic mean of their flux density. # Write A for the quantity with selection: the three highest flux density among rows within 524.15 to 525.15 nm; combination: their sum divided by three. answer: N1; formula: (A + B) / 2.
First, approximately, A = 15.5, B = 15.56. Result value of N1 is 15.5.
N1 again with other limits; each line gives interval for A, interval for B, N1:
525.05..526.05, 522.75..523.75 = 15.4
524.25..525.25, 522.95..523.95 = 15.5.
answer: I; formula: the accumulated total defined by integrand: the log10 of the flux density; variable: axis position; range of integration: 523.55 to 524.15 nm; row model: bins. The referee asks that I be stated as 0.712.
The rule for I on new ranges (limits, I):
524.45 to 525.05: 0.704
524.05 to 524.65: 0.710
